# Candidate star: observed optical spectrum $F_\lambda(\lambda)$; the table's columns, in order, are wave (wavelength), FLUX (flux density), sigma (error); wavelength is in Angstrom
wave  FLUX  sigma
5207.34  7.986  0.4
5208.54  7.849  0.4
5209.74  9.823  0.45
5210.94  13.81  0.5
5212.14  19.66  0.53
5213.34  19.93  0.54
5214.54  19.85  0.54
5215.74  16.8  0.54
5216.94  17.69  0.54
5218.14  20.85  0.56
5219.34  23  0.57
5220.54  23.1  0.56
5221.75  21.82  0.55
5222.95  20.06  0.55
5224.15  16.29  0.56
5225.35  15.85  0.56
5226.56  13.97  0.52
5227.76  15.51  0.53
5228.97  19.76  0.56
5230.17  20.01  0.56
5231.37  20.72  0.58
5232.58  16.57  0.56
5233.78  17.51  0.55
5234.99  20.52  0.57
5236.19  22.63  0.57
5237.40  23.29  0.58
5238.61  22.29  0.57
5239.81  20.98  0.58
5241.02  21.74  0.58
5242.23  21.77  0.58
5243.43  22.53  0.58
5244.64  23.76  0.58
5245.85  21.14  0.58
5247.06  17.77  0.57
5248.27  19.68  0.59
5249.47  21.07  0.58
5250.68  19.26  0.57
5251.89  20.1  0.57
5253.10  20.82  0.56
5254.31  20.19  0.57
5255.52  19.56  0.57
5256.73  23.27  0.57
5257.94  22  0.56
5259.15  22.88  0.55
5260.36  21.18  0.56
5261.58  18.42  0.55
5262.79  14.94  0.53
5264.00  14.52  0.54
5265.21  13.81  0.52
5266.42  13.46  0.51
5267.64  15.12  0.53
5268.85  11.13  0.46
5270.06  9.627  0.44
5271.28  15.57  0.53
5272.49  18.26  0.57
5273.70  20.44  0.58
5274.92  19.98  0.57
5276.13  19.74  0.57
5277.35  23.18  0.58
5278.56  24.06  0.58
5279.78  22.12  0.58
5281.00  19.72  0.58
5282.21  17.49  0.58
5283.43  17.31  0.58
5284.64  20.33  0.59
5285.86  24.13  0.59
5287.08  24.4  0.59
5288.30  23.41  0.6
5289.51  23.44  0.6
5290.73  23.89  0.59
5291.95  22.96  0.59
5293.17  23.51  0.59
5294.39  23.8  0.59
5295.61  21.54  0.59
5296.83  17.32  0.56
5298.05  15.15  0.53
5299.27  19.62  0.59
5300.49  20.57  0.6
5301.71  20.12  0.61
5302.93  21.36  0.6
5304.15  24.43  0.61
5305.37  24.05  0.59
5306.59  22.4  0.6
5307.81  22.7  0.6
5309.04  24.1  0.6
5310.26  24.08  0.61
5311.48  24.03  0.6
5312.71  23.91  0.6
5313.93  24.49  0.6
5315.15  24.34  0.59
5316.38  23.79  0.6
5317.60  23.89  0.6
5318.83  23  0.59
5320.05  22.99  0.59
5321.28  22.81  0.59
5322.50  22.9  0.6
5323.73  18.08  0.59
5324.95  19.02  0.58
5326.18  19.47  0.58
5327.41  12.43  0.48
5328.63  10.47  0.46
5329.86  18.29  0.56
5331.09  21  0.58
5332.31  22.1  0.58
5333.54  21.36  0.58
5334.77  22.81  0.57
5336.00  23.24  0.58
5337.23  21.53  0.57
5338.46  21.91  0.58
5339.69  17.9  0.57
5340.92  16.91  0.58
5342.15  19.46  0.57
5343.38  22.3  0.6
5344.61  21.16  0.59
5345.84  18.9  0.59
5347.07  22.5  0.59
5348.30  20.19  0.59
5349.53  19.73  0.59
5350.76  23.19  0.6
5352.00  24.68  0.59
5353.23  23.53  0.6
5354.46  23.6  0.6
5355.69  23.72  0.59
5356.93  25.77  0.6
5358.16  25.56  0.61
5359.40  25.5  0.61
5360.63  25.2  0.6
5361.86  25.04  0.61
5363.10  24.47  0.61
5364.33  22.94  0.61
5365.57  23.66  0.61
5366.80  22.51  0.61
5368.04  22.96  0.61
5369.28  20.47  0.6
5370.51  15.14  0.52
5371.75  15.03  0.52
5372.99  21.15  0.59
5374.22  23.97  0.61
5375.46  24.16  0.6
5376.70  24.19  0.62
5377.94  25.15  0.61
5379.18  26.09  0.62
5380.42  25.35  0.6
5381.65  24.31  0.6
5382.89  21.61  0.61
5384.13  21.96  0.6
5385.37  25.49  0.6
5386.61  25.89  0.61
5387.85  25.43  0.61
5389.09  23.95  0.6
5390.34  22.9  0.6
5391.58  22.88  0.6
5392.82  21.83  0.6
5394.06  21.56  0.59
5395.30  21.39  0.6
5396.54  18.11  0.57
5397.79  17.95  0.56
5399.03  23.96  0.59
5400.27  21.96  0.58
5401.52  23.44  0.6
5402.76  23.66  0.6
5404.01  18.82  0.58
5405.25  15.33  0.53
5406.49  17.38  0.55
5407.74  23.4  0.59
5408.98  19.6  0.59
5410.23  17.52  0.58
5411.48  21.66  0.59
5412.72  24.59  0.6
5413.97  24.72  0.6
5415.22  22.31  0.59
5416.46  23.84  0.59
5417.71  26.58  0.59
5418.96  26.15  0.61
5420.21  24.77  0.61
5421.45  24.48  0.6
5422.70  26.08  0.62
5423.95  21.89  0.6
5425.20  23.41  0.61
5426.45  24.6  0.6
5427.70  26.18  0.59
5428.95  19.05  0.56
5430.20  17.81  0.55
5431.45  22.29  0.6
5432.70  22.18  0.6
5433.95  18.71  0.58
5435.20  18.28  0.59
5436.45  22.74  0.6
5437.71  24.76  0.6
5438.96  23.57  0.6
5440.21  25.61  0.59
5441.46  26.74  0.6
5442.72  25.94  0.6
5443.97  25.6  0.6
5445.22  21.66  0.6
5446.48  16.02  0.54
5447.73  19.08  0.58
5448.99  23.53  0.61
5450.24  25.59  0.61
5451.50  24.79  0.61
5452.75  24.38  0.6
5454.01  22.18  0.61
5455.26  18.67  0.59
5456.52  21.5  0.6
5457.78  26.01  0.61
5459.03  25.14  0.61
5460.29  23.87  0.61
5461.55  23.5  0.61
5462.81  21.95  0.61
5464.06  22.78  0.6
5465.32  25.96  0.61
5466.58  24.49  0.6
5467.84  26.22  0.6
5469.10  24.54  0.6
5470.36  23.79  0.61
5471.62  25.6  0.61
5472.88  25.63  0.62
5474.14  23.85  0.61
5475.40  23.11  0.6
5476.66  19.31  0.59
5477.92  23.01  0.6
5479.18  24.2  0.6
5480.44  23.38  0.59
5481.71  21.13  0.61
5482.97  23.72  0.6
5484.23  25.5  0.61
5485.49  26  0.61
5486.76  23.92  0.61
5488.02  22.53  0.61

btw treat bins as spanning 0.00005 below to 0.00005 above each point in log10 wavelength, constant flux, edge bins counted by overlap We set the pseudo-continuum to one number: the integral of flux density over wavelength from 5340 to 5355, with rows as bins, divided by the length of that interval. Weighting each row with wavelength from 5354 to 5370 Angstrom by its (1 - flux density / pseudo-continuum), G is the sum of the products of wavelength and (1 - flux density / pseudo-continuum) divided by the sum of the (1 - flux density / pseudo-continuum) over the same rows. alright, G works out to 5360.2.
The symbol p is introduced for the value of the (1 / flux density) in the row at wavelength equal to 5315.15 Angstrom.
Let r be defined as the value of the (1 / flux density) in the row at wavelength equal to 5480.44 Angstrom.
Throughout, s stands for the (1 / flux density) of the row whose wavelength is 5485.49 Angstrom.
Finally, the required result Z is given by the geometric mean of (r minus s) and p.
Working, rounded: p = 0.041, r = 0.043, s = 0.0385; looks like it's 0.013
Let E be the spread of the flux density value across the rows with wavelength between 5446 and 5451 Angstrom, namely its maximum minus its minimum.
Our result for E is 10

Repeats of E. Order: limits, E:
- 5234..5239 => 3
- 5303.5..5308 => 2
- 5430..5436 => 4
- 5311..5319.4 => 1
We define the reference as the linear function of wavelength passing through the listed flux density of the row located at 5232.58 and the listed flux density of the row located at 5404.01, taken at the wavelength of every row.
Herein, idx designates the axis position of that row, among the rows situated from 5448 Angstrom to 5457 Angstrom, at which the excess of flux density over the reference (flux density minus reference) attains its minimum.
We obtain 5455.26 Angstrom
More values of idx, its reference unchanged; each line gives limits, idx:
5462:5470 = 5462.81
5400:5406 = 5405.25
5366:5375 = 5371.75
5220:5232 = 5226.56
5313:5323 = 5321.28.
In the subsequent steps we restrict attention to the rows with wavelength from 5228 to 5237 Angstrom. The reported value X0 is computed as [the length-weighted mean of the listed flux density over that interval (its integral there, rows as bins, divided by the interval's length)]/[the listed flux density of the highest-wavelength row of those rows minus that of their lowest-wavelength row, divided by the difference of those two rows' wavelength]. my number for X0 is 49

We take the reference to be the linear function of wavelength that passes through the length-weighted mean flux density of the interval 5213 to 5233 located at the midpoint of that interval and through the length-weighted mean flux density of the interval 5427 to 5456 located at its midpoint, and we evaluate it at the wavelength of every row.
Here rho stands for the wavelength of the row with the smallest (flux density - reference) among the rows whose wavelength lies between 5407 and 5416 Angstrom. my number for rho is 5410.23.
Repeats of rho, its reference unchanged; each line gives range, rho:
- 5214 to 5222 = 5215.74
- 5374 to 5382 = 5374.22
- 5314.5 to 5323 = 5321.28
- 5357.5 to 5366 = 5364.33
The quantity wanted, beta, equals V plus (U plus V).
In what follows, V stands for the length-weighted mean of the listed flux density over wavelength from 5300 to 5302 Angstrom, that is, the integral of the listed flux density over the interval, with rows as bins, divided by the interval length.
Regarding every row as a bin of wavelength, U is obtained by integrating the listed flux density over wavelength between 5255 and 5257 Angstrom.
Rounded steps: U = 42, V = 20.4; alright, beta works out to 83.1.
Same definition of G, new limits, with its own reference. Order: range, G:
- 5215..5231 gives 5224.4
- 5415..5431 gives 5420.2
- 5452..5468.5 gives 5462.2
